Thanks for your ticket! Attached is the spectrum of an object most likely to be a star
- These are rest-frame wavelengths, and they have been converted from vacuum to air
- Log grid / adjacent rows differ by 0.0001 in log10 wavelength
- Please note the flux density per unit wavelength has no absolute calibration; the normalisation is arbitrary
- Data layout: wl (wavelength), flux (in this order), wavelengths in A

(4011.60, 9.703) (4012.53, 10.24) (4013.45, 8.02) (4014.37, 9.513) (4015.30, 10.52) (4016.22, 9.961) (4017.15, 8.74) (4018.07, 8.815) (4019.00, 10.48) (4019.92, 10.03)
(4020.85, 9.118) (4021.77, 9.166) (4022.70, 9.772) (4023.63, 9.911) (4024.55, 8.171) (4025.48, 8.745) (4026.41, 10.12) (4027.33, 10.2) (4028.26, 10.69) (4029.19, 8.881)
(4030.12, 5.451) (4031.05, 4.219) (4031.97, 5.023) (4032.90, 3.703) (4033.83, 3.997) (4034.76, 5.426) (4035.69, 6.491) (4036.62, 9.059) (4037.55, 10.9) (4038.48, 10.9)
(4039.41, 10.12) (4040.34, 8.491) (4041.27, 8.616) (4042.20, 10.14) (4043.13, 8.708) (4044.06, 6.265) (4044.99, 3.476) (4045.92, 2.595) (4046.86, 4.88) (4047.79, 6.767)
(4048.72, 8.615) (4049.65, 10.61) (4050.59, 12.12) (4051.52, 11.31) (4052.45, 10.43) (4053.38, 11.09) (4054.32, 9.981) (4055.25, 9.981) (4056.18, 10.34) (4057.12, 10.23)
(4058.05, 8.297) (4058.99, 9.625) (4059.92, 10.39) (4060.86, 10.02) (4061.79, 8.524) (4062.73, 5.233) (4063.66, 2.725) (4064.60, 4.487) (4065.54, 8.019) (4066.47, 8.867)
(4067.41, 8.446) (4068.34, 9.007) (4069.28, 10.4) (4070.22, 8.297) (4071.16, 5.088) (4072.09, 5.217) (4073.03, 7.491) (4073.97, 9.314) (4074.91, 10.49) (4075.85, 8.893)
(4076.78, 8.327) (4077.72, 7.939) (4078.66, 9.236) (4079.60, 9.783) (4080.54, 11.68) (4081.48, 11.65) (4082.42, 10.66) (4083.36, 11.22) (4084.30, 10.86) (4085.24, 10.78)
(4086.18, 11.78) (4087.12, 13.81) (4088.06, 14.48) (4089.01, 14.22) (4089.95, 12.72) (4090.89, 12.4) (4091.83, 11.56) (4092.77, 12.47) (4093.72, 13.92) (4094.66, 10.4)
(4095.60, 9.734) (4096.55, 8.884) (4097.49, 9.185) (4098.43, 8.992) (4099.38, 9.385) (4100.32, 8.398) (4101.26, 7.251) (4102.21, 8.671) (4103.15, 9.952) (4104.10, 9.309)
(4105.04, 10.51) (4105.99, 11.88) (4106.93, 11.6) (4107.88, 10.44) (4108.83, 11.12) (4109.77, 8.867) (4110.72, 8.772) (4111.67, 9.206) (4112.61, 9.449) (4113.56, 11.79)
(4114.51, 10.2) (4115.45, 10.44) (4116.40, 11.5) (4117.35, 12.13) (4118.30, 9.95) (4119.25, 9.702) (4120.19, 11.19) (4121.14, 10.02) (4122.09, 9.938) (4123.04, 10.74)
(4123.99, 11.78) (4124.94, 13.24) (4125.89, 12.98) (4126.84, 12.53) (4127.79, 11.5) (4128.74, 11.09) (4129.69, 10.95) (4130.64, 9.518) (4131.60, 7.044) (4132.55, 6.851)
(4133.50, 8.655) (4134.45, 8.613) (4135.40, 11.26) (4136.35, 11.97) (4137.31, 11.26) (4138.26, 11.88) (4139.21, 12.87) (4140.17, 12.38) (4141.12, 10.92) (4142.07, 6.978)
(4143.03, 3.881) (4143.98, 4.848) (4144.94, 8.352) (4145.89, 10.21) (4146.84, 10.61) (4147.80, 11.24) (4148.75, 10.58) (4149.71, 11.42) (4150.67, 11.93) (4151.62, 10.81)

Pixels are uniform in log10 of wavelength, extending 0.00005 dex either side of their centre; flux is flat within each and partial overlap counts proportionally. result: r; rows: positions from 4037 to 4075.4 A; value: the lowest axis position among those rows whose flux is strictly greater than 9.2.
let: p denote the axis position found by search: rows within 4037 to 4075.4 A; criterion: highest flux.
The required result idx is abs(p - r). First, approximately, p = 4050.59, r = 4037.55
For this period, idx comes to 13.0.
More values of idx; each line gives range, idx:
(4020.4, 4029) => 5.6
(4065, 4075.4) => 5.6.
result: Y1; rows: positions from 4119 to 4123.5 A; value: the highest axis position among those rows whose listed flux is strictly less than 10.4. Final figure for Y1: 4122.09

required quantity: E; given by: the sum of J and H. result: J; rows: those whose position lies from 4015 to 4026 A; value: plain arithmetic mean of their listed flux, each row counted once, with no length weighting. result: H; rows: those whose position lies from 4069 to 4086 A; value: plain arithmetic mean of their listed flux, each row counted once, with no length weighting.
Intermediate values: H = 9.3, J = 9.5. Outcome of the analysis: 18.7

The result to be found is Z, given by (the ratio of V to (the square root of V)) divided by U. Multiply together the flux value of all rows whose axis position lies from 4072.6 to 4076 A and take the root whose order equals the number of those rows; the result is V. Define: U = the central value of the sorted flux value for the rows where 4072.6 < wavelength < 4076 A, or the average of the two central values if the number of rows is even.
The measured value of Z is 0.329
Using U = 9.1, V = 9.0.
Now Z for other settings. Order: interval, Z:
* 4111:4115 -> 0.324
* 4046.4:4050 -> 0.354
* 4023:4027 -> 0.325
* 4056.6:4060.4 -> 0.312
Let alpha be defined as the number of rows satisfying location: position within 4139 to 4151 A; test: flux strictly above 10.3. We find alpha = 8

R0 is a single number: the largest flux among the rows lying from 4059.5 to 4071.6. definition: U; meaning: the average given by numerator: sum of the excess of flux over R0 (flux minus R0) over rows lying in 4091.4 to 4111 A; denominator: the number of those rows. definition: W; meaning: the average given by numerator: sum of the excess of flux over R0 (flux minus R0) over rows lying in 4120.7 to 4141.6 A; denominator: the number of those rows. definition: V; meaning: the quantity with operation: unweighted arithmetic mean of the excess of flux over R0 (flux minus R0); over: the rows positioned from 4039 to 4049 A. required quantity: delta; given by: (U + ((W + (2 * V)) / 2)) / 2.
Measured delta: -1.7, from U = -0.3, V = -3.2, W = 0.4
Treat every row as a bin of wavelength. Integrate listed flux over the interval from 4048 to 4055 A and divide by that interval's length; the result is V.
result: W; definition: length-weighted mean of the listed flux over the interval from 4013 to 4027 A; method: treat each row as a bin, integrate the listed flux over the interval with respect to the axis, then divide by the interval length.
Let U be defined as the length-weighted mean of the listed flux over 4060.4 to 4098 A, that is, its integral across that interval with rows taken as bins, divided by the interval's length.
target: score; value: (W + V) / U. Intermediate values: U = 9.7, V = 10.4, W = 9.4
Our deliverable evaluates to 2.05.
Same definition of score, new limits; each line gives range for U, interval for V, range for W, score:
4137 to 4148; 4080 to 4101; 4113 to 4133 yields 2.30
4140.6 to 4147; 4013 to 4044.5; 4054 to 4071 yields 2.14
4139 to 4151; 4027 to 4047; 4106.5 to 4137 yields 1.84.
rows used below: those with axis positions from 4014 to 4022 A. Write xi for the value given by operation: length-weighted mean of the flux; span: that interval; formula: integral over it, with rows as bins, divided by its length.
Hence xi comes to 9.6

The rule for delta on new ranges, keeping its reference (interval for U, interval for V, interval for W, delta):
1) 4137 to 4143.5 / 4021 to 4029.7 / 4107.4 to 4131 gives -0.5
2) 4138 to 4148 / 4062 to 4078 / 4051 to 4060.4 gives -2.0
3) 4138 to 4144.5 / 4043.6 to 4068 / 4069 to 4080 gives -2.3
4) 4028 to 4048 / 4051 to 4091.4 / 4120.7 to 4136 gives -2.1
